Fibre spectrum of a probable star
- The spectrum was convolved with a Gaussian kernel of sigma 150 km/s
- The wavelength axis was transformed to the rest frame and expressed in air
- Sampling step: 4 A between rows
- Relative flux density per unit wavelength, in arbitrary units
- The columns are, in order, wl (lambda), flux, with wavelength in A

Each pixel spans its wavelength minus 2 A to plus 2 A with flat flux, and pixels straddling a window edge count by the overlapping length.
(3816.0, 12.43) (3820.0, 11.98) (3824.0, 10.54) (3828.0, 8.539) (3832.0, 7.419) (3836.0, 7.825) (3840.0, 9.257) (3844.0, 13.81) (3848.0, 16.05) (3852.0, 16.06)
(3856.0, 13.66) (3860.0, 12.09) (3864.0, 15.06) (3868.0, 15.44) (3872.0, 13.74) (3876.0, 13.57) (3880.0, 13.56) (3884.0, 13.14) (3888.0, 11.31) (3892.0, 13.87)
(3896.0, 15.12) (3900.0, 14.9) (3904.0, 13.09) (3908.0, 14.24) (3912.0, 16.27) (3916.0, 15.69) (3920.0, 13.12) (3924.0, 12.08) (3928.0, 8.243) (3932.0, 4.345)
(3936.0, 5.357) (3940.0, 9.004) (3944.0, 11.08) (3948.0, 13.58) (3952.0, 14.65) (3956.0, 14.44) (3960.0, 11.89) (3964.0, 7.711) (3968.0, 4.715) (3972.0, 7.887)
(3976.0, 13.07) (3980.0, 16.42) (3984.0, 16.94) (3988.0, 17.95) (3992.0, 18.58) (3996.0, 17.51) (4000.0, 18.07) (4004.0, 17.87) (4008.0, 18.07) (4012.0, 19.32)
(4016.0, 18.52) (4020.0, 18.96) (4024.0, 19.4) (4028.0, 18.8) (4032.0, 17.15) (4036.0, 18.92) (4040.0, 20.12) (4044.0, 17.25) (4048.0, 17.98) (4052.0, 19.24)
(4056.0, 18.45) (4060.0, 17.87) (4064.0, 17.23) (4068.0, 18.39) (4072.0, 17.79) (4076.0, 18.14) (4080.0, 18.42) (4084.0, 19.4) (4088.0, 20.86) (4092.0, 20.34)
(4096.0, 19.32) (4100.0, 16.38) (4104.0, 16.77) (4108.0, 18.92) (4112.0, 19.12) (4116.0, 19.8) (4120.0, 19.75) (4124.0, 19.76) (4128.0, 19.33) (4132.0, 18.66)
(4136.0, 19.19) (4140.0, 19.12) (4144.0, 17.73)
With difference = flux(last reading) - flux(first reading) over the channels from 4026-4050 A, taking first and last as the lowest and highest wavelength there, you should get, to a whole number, -1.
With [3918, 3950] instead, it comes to 0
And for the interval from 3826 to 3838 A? -1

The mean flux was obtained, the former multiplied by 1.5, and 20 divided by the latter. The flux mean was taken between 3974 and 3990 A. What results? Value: 0.83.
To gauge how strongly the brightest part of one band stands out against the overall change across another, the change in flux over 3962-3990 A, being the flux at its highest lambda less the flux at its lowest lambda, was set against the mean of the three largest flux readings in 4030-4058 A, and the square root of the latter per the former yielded 1.4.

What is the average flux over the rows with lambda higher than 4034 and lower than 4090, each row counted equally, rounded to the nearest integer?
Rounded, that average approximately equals 19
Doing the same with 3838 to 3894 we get 14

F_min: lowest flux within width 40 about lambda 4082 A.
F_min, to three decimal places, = 16.380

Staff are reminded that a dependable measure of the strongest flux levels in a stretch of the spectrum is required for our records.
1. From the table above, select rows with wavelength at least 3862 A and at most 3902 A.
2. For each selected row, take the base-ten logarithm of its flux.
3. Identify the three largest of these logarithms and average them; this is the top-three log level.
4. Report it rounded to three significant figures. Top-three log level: 1.18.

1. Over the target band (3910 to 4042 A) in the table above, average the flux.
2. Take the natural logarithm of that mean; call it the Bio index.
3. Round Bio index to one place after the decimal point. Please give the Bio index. 2.7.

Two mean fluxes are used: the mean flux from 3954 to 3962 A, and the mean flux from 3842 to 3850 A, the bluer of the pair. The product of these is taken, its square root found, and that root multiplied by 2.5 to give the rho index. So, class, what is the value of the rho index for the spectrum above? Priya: 35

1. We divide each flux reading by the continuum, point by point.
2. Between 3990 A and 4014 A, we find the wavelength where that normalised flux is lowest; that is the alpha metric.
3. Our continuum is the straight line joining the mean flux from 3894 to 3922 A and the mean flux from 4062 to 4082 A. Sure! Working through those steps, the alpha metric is 3996.0 A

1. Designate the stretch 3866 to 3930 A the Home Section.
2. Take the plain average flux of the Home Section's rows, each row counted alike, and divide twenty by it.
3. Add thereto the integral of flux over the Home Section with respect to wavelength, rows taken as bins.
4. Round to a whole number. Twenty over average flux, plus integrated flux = 871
